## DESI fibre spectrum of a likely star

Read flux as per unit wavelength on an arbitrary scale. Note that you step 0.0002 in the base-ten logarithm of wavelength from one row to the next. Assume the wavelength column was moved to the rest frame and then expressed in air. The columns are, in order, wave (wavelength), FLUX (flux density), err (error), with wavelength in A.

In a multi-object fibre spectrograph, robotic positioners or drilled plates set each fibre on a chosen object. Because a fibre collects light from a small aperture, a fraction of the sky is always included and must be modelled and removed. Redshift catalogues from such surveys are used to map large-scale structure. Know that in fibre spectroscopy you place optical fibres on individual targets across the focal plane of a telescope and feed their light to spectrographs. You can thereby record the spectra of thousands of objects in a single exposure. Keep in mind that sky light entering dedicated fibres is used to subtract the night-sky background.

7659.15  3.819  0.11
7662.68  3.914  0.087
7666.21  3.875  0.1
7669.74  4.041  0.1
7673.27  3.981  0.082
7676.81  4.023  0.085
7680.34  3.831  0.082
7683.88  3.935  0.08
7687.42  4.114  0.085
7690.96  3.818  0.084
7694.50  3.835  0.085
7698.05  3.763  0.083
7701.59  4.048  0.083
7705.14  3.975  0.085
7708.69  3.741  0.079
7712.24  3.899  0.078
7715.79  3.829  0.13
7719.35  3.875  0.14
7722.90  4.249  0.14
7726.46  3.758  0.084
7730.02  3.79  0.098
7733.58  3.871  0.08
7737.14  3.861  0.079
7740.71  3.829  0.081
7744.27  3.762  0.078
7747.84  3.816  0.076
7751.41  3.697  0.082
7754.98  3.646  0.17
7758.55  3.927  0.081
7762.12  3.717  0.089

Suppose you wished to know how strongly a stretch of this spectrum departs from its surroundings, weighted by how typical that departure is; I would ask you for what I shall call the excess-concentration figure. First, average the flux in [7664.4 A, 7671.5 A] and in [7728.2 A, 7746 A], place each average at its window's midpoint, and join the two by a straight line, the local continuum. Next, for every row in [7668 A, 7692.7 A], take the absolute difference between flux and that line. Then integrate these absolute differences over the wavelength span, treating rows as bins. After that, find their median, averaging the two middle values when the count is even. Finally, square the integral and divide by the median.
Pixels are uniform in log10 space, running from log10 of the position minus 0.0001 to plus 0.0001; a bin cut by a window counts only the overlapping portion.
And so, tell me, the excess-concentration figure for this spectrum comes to 52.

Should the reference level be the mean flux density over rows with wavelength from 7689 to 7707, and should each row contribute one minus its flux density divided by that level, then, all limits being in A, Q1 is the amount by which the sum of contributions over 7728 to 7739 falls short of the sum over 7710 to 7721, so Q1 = -0.02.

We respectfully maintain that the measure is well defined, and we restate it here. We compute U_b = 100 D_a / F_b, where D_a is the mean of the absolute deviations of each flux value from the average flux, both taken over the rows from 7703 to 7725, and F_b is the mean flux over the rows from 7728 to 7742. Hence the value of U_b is 3.2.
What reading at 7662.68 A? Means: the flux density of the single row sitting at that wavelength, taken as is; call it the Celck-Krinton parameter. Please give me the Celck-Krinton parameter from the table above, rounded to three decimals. 3.914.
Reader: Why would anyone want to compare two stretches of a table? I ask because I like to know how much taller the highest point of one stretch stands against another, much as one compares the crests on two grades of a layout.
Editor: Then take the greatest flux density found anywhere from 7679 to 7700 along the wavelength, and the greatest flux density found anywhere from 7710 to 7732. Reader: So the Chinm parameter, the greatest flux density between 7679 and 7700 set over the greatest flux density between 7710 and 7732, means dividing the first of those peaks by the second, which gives 0.97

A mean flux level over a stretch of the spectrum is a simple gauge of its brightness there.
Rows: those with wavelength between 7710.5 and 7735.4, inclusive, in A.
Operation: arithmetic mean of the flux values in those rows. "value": 3.896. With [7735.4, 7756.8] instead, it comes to 3.768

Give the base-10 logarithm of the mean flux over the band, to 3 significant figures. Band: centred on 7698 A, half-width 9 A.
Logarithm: 0.590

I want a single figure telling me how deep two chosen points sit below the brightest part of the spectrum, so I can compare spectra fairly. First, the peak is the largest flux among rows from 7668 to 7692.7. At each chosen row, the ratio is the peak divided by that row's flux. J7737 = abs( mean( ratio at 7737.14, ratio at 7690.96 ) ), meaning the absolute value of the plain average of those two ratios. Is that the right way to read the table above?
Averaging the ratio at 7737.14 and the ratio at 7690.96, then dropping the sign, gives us 1.07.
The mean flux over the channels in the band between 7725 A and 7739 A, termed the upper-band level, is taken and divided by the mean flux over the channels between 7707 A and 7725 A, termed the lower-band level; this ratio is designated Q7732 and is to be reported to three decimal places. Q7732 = 0.975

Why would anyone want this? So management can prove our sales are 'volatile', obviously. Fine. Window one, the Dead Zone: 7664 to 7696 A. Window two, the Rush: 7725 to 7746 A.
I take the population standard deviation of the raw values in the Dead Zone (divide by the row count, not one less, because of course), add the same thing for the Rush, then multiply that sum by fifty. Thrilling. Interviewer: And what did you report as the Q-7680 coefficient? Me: 7.3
